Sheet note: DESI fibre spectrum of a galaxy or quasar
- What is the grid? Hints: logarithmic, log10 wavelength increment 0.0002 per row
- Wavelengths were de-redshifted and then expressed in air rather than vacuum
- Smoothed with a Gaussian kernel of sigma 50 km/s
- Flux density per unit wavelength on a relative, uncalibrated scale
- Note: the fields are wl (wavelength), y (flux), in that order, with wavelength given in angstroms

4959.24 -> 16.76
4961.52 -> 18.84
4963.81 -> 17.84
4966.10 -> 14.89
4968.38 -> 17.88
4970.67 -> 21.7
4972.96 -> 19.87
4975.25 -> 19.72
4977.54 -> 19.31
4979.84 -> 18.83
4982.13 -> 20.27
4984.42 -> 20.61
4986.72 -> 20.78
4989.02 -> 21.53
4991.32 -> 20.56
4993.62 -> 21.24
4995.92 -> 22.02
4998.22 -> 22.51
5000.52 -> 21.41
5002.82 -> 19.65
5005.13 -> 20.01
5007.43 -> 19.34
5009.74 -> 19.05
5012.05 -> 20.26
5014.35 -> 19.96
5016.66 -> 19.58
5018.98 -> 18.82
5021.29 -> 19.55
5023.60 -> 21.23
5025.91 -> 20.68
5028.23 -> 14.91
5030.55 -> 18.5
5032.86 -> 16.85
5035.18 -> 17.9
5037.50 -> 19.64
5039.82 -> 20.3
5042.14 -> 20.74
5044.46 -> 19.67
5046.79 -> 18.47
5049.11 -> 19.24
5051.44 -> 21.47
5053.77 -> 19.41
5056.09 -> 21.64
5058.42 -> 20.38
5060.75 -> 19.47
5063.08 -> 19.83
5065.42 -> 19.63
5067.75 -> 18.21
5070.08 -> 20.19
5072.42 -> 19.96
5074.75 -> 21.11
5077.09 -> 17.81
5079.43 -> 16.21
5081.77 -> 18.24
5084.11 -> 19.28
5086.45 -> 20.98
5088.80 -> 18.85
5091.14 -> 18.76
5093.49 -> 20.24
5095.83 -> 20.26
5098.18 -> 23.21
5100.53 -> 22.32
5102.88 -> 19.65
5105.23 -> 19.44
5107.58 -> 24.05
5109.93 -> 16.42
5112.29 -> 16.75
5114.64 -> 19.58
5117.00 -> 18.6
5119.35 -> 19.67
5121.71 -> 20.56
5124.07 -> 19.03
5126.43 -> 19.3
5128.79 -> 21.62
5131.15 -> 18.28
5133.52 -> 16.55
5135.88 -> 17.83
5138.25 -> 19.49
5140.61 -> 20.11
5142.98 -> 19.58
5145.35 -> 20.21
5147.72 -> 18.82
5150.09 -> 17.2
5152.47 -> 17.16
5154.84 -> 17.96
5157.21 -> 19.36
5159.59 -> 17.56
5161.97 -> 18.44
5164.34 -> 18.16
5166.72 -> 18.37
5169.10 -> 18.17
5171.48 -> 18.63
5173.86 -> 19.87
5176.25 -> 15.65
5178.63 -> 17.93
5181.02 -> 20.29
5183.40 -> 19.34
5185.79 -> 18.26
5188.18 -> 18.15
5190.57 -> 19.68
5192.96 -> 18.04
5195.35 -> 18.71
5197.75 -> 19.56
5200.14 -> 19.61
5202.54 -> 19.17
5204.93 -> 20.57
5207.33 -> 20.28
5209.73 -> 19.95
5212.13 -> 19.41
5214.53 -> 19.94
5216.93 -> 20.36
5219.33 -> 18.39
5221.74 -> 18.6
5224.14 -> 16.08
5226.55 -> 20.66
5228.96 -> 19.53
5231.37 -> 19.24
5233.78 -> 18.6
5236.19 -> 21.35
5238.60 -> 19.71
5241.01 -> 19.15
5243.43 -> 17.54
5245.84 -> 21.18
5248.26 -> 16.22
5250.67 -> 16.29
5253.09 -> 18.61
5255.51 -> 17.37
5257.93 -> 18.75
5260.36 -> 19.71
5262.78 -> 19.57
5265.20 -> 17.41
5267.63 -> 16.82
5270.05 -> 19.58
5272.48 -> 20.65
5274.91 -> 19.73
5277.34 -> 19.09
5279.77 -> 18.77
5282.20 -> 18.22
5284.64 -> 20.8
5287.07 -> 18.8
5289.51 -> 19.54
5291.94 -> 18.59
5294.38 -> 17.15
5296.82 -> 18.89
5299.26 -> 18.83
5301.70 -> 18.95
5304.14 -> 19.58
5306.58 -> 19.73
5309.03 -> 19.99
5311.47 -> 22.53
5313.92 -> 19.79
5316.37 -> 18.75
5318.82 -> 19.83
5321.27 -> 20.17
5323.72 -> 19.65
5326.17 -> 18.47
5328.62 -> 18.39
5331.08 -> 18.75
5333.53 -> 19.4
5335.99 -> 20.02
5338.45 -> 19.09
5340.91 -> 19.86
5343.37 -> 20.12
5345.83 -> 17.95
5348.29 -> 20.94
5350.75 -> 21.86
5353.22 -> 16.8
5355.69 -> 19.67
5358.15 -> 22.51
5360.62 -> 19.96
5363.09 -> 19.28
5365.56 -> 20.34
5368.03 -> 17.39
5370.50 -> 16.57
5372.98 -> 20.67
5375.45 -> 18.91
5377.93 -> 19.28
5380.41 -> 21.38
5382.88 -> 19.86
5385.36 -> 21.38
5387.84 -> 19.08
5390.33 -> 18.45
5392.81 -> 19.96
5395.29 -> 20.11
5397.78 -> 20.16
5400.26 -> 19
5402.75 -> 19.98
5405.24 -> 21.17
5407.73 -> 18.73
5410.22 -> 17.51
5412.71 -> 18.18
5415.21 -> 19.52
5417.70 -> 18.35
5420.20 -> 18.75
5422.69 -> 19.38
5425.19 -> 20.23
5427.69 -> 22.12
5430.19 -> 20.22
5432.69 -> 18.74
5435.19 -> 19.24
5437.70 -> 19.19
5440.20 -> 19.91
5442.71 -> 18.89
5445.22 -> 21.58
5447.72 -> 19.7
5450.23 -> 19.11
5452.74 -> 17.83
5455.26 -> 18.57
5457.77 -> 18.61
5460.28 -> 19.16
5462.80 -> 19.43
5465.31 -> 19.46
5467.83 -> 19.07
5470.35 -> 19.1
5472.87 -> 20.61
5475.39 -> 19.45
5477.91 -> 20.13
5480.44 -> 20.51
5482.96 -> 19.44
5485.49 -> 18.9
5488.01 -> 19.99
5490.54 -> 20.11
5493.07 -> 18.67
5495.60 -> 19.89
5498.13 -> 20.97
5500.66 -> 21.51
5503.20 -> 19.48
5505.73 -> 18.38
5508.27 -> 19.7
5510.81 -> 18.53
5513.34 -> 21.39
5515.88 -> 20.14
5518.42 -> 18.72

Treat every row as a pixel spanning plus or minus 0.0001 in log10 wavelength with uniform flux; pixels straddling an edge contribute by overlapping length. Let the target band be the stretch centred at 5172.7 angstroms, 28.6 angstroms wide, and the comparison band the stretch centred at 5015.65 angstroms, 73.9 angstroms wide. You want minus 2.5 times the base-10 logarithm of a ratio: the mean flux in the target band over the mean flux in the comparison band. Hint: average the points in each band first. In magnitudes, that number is 0.084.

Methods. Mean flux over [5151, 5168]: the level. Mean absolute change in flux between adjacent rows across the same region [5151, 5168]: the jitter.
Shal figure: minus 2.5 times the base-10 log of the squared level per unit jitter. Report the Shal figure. -6.41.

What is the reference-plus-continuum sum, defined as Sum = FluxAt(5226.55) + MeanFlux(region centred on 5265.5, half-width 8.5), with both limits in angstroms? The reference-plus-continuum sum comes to 39.6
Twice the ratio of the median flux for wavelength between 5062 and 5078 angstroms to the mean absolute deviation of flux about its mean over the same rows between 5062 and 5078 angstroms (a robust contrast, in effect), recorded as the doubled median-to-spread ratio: 46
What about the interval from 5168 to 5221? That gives 43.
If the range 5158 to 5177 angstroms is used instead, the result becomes 49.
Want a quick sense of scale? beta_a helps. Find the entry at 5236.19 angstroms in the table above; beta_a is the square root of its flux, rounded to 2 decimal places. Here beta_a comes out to 4.62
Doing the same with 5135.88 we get 4.22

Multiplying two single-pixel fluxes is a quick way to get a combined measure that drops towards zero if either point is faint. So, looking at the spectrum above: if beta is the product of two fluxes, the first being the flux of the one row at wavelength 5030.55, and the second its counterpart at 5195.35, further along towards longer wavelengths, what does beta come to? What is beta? 346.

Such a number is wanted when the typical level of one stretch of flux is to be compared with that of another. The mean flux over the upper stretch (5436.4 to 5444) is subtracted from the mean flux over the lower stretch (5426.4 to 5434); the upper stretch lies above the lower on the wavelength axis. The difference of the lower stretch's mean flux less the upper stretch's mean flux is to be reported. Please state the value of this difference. 1.0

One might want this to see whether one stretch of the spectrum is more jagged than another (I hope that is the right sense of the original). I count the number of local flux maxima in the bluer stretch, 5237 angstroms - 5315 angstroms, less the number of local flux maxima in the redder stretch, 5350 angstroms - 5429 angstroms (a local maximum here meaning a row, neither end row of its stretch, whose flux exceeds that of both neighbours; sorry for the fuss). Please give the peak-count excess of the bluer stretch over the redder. 0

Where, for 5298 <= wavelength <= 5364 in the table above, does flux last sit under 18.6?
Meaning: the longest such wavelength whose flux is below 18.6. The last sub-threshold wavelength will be 5353.22 angstroms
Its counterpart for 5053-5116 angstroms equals 5112.29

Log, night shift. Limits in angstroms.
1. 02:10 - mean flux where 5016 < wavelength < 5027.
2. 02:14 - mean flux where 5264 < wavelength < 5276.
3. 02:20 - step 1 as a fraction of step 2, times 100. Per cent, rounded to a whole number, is 106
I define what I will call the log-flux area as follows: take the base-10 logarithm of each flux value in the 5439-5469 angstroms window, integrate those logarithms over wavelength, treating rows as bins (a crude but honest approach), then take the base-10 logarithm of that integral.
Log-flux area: 1.59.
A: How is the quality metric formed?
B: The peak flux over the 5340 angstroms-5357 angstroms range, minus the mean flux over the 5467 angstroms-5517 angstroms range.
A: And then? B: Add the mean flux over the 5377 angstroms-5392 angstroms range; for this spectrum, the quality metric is 22.0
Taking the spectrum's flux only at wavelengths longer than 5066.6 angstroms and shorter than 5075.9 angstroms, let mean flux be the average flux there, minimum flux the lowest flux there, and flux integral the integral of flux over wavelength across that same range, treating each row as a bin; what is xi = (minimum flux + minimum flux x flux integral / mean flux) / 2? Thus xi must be 94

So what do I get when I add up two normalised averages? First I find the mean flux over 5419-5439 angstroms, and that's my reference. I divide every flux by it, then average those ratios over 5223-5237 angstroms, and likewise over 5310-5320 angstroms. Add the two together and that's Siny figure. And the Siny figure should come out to 2.00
